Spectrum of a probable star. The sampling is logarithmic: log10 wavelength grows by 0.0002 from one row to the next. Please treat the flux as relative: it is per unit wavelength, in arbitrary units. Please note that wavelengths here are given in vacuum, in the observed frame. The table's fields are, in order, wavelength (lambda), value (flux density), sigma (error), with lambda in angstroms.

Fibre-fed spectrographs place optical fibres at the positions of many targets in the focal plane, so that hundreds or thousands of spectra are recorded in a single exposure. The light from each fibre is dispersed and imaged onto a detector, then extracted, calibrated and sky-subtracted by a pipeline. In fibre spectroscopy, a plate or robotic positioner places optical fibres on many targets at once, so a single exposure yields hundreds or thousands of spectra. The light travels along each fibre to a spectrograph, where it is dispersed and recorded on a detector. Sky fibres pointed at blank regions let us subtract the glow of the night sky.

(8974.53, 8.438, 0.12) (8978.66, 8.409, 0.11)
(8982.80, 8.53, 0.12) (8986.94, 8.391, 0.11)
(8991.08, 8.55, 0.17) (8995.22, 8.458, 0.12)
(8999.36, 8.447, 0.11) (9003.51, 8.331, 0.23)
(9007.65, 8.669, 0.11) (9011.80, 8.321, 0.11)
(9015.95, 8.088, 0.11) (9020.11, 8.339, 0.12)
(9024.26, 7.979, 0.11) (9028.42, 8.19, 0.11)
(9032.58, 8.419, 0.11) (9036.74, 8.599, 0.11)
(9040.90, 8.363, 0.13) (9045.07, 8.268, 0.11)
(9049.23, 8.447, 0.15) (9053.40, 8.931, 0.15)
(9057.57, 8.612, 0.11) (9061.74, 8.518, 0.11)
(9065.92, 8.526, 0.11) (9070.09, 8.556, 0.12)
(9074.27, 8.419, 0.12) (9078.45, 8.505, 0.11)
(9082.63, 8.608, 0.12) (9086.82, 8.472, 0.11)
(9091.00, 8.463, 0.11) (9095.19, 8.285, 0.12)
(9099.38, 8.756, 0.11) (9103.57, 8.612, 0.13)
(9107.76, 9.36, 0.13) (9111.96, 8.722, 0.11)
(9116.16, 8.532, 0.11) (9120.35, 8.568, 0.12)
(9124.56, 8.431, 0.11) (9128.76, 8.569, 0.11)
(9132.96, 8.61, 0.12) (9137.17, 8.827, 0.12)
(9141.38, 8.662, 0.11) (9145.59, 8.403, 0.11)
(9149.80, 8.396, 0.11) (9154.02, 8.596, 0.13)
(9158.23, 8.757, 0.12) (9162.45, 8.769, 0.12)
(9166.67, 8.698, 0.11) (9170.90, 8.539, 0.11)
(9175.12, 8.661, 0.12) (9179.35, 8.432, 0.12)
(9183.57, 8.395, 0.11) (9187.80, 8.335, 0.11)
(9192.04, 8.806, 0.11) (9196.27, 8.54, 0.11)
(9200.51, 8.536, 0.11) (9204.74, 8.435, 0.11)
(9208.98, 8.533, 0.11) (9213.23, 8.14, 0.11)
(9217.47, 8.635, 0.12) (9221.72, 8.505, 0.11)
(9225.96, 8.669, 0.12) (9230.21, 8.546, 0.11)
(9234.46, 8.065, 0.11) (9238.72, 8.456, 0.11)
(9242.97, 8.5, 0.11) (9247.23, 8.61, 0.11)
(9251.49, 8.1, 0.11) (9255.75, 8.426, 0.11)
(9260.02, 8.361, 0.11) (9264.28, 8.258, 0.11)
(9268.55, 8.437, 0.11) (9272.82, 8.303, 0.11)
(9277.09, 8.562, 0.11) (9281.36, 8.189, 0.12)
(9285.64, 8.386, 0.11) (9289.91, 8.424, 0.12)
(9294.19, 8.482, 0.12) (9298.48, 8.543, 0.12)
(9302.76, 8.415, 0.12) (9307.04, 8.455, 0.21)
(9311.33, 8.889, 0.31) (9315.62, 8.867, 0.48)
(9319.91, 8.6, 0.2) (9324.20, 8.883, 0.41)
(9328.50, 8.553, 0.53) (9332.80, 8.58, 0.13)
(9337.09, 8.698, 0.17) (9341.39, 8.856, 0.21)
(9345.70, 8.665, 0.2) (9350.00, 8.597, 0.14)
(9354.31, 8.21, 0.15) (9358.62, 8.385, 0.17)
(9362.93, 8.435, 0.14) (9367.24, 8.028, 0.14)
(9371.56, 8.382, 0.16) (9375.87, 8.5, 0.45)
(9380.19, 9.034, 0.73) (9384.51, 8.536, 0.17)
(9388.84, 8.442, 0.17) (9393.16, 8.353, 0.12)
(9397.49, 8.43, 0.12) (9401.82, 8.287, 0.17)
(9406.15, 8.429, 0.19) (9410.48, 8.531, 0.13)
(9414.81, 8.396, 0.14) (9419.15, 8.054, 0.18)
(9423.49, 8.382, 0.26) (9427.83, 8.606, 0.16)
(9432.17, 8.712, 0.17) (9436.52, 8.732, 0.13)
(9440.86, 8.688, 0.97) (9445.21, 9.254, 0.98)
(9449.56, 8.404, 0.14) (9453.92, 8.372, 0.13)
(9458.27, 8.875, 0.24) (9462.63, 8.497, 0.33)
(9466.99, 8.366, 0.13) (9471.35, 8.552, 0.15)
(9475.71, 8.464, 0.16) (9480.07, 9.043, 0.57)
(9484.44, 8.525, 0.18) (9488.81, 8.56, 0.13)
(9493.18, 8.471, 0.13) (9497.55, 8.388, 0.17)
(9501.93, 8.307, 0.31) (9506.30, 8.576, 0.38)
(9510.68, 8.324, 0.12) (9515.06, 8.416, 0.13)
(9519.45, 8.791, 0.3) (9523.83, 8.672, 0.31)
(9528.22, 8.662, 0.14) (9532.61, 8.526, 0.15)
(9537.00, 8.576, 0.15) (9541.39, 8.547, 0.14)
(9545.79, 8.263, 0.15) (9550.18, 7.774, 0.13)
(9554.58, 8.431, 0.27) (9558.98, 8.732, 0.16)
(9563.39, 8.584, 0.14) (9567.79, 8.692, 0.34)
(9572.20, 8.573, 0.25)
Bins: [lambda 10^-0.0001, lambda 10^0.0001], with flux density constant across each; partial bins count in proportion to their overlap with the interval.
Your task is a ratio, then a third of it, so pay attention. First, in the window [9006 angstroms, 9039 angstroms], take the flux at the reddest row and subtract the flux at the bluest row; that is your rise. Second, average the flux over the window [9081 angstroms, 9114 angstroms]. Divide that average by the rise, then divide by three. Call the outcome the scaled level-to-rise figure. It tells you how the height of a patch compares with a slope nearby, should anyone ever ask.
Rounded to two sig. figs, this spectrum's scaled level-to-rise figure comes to -41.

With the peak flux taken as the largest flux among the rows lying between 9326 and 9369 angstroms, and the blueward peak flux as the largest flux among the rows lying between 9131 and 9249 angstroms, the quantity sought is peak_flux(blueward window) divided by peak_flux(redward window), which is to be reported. 1.00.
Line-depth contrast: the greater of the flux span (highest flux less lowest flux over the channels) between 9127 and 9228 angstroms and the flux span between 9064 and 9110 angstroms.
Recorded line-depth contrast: 1.1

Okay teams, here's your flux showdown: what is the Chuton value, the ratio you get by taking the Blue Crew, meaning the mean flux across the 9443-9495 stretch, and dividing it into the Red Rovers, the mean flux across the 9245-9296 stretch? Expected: 0.972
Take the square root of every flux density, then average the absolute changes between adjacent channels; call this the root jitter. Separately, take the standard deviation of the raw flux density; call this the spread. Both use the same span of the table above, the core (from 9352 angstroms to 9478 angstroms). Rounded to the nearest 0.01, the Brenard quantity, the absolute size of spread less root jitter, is 0.21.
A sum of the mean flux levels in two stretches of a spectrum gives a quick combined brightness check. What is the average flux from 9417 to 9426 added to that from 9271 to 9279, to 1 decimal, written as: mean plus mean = 16.7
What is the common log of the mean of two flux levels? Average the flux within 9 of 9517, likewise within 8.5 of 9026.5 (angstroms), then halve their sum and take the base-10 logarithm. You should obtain 0.924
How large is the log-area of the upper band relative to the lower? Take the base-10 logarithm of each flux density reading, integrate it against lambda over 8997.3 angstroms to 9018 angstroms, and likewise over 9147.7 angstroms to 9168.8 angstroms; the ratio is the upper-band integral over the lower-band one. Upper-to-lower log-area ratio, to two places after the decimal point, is 1.03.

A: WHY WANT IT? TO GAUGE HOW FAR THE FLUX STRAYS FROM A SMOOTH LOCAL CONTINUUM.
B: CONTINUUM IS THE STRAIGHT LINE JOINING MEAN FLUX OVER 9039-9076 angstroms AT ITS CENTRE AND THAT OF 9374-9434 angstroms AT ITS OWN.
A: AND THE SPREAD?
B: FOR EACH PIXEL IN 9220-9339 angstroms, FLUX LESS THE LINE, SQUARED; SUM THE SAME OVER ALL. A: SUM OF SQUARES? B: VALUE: 1.2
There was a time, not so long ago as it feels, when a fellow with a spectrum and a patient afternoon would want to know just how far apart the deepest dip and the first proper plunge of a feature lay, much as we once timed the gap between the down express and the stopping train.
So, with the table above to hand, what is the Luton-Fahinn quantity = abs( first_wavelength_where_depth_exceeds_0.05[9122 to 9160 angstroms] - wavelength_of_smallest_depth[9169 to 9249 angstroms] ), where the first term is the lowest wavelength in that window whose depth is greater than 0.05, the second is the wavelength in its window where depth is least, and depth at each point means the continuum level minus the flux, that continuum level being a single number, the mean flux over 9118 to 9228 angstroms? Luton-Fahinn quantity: 67.5 angstroms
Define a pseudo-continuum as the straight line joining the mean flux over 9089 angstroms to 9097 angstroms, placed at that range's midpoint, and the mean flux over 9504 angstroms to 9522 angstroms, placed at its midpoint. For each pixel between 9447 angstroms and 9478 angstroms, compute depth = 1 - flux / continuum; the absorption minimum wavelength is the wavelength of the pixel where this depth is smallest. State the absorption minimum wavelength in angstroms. 9458.27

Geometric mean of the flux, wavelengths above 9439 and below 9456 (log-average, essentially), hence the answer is 8.67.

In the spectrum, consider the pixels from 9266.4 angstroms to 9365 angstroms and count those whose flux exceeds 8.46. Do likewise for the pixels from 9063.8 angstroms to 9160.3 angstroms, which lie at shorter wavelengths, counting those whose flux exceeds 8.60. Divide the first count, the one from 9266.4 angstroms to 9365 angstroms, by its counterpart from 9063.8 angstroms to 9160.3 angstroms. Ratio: 1.4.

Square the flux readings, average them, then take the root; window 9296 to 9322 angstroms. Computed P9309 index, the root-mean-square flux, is 8.63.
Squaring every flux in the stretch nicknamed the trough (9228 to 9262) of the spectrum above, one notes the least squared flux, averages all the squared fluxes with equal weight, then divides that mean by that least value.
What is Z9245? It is 1.081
